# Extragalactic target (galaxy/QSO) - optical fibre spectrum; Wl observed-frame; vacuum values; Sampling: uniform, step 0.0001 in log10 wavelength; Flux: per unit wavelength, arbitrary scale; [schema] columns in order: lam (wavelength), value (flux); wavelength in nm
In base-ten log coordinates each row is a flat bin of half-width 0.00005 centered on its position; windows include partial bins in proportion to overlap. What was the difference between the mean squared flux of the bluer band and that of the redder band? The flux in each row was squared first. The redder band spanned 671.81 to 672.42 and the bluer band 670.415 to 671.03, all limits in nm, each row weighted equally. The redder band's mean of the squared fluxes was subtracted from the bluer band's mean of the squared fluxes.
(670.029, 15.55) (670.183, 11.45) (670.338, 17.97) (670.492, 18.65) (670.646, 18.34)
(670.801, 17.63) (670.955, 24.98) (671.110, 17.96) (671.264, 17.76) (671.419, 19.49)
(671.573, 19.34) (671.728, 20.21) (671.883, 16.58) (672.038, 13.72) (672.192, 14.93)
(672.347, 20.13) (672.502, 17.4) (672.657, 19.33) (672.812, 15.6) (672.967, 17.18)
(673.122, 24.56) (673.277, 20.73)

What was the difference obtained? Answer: 132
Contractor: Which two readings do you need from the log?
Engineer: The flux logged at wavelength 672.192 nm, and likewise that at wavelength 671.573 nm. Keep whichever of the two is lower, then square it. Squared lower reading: 223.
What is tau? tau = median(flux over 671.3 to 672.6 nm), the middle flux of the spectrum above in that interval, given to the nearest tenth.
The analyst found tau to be 18.4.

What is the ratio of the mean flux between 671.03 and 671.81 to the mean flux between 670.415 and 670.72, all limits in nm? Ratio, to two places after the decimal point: 1.02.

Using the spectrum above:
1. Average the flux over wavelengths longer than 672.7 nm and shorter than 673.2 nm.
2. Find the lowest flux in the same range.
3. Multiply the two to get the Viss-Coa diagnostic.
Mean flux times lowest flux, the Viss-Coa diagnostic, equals 298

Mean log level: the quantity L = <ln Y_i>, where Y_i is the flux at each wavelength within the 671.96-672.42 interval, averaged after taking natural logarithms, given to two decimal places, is 2.77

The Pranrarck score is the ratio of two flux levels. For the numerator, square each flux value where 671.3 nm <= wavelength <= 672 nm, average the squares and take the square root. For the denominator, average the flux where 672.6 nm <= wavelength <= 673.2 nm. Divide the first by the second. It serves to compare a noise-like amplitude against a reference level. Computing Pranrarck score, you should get 0.99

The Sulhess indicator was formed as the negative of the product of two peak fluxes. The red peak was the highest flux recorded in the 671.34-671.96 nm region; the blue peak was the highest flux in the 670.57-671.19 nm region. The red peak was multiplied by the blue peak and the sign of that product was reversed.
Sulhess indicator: -505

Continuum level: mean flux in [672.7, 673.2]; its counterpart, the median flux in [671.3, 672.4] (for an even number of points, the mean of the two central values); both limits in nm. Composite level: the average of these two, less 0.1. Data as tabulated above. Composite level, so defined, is 19.13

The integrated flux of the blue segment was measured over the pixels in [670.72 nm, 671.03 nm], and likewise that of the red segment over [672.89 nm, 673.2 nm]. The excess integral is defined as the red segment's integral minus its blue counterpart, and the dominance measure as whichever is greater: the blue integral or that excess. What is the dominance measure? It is 6.6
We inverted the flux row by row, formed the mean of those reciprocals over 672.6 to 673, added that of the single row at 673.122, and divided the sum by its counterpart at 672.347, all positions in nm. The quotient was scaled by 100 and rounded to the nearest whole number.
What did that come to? 199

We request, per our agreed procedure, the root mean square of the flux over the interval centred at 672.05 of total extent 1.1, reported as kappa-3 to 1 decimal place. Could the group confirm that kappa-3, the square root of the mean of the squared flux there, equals 17.6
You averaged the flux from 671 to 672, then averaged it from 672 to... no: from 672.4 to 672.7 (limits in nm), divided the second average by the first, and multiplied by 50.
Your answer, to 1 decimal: 49.5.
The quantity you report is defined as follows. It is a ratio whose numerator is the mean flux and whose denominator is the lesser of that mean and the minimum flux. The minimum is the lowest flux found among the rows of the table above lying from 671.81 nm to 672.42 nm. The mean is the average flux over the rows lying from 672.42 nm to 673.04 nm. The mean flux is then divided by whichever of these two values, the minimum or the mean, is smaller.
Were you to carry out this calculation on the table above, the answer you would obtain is 1.27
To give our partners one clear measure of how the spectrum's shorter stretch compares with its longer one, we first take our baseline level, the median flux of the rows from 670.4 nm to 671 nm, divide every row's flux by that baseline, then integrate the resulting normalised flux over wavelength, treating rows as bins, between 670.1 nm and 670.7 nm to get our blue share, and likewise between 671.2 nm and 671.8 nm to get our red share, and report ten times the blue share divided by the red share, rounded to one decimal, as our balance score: 8.6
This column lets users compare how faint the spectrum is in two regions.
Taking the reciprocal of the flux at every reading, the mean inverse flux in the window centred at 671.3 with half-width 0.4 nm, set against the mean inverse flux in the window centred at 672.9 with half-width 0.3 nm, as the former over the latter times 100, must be 95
